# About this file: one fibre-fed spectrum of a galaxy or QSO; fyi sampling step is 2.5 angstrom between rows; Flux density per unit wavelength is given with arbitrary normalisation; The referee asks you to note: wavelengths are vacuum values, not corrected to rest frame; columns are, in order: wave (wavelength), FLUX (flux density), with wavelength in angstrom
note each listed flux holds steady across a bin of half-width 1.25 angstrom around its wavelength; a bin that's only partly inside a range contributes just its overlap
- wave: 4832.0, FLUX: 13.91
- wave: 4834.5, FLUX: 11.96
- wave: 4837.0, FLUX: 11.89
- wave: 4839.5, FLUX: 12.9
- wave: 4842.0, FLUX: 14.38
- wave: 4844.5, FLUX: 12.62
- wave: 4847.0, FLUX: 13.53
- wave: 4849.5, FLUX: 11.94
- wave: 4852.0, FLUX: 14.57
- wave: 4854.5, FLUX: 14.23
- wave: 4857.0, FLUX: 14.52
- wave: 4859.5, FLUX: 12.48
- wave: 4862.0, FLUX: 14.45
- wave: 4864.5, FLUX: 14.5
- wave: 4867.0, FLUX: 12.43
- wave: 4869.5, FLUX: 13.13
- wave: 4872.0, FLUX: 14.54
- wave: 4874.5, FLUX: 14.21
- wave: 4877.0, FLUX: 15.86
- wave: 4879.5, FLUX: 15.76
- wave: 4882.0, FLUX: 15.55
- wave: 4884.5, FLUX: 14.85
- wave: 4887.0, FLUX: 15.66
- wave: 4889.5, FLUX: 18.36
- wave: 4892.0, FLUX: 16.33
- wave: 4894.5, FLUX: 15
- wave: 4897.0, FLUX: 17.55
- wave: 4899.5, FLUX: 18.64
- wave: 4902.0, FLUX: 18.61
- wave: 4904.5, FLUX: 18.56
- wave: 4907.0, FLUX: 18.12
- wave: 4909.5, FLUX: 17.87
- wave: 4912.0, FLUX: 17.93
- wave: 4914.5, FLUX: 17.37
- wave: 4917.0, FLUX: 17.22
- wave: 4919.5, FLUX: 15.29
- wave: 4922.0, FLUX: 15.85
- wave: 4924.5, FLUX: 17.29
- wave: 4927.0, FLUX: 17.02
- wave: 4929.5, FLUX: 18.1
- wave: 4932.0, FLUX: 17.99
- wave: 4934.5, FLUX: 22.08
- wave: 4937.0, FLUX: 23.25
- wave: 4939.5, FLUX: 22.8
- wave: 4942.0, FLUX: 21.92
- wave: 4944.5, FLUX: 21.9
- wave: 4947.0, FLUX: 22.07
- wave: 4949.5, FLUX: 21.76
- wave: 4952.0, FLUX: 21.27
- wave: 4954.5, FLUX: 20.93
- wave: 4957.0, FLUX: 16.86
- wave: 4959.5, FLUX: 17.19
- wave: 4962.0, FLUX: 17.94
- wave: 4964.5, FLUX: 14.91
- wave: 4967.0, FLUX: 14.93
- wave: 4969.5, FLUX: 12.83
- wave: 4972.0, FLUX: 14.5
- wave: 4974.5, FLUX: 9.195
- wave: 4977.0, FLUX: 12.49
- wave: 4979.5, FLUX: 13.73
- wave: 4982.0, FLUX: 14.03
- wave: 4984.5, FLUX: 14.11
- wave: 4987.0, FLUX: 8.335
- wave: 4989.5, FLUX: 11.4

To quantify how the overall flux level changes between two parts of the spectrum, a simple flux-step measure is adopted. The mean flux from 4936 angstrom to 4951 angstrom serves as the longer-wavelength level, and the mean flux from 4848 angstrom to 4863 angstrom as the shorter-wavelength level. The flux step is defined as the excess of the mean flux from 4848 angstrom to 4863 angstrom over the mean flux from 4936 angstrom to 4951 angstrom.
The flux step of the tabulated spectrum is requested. -8.6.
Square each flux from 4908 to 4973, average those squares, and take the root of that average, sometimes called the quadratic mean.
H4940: 18.7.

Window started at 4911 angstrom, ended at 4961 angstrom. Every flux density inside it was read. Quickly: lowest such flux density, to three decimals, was 15.290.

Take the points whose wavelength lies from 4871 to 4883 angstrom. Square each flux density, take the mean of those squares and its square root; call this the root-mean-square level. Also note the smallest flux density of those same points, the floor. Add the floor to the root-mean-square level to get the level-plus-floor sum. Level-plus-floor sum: 29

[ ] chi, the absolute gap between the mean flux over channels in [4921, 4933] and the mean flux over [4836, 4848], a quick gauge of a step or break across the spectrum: 4.2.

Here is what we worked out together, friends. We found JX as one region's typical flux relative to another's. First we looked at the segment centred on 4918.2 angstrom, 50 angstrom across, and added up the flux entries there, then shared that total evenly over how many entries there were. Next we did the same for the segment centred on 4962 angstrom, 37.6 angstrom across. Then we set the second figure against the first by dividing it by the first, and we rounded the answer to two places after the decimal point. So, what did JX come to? 0.91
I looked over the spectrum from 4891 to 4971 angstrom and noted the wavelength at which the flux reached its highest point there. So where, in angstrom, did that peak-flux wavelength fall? 4937.0 angstrom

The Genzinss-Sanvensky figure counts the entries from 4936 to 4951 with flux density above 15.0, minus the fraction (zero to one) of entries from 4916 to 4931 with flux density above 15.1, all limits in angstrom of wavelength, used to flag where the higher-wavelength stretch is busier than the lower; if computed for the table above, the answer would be 5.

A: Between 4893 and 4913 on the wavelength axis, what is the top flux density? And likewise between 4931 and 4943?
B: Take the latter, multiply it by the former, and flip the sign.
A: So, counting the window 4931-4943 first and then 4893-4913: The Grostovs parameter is -433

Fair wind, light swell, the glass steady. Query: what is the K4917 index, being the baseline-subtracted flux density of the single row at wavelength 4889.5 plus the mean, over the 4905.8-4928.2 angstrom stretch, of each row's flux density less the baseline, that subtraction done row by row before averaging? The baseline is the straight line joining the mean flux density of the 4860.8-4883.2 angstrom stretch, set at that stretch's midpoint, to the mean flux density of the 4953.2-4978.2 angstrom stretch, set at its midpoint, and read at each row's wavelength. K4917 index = 6.0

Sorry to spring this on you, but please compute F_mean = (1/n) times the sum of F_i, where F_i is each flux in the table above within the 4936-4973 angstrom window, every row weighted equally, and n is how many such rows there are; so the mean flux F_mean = 19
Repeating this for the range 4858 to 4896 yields 15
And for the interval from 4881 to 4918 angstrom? 17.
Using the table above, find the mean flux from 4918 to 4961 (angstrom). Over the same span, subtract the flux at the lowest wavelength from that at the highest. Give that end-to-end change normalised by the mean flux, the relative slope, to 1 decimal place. 0.1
